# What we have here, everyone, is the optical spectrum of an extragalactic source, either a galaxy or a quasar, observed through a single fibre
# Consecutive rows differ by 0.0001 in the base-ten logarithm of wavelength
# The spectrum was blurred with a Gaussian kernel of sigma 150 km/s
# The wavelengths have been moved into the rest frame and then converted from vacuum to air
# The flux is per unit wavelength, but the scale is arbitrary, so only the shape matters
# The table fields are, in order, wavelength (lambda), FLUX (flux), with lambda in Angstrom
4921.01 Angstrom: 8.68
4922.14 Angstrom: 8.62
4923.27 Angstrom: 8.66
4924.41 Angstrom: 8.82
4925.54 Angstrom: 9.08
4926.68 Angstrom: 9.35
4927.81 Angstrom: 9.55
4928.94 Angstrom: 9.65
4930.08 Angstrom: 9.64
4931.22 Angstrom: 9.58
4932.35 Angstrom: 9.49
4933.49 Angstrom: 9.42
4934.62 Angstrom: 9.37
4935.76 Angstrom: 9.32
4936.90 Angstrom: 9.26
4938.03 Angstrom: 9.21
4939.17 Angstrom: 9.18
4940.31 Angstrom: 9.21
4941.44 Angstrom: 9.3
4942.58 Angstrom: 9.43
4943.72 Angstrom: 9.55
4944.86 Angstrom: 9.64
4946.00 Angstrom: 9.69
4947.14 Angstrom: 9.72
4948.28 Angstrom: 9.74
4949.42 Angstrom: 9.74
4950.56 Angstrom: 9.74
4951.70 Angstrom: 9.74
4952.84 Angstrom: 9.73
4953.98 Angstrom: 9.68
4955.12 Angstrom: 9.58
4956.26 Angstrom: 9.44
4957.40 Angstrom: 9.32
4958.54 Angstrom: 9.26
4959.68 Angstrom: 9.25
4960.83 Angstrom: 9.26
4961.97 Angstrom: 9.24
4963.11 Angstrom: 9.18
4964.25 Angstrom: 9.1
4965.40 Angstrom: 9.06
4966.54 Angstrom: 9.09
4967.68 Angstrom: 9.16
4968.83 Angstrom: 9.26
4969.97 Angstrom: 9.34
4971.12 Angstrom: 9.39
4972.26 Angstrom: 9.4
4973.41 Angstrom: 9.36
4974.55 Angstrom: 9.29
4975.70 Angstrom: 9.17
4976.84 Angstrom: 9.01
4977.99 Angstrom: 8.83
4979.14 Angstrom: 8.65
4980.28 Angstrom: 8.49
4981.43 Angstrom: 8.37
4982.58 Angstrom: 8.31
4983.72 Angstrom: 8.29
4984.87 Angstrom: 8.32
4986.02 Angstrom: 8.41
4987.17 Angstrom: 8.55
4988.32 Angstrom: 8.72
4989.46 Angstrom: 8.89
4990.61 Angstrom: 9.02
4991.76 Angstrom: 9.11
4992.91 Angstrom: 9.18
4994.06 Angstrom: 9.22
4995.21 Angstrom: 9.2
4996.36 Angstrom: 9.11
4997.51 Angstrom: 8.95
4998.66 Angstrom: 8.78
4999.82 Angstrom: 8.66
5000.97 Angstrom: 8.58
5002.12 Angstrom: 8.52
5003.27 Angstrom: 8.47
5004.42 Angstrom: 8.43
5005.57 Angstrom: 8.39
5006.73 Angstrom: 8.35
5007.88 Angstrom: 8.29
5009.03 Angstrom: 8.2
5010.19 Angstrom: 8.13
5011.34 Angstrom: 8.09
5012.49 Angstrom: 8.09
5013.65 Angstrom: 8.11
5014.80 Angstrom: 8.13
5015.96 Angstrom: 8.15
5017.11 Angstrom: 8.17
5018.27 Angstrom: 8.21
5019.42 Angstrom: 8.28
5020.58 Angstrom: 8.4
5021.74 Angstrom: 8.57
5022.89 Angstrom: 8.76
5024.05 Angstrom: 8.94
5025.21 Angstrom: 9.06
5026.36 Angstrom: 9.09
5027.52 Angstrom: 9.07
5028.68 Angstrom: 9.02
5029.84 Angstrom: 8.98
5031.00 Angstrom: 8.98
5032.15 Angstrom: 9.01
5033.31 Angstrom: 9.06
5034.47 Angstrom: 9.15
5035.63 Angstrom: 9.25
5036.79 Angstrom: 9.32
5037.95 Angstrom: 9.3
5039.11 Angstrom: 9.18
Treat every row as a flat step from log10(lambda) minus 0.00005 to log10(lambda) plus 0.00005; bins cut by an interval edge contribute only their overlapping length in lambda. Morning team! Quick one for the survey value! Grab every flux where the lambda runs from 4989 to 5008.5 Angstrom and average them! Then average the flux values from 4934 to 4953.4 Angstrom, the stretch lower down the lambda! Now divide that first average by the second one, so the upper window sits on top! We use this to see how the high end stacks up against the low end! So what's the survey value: 0.923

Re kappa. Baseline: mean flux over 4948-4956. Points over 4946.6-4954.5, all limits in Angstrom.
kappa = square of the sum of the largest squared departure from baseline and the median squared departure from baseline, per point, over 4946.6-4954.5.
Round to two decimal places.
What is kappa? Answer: 0.00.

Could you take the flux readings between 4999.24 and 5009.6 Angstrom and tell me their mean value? 8.4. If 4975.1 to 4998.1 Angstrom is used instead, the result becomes 8.8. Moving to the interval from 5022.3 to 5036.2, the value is 9.0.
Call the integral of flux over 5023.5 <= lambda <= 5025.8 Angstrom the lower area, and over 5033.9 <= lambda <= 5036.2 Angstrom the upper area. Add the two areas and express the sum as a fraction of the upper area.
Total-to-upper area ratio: 1.98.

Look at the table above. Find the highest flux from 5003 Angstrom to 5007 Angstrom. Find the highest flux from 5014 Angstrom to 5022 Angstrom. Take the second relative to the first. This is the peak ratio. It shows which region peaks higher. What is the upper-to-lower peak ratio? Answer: 1.01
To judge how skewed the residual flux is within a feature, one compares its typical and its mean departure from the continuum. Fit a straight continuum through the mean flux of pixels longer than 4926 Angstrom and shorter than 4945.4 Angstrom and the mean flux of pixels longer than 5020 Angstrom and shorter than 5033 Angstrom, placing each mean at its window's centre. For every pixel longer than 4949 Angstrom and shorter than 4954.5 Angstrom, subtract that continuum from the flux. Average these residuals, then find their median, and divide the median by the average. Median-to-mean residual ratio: 1.02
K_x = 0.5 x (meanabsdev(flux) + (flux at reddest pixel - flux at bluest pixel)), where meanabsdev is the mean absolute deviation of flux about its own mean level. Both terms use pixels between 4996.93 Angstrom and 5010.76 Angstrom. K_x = -0.3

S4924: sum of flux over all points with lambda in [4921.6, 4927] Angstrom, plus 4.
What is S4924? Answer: 48.5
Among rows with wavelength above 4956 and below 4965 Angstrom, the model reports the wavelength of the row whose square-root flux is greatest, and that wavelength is 4956.26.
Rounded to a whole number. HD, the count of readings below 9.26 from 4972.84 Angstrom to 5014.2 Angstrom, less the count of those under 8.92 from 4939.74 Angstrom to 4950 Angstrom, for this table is 34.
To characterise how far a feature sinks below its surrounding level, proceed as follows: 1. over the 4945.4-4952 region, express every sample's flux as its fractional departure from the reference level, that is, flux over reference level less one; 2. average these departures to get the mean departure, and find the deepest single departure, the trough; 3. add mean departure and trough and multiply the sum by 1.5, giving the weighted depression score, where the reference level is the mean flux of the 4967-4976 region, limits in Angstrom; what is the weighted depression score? 0.13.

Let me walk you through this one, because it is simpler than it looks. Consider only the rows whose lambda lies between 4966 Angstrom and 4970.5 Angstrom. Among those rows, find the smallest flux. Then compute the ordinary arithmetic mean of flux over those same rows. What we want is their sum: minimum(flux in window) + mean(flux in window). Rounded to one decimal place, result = 18.3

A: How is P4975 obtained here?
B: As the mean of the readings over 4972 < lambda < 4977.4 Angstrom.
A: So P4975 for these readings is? 9.2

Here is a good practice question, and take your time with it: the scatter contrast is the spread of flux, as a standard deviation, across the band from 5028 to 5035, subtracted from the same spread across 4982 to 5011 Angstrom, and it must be 0.28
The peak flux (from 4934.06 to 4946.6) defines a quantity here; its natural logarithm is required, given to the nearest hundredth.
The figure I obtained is 2.27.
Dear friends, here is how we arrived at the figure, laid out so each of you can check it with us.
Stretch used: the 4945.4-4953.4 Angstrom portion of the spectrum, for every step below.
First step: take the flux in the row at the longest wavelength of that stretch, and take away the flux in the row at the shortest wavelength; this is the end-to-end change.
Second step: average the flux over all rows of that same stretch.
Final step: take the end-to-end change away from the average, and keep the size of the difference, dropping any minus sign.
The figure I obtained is 9.7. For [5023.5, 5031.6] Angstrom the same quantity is 9.0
